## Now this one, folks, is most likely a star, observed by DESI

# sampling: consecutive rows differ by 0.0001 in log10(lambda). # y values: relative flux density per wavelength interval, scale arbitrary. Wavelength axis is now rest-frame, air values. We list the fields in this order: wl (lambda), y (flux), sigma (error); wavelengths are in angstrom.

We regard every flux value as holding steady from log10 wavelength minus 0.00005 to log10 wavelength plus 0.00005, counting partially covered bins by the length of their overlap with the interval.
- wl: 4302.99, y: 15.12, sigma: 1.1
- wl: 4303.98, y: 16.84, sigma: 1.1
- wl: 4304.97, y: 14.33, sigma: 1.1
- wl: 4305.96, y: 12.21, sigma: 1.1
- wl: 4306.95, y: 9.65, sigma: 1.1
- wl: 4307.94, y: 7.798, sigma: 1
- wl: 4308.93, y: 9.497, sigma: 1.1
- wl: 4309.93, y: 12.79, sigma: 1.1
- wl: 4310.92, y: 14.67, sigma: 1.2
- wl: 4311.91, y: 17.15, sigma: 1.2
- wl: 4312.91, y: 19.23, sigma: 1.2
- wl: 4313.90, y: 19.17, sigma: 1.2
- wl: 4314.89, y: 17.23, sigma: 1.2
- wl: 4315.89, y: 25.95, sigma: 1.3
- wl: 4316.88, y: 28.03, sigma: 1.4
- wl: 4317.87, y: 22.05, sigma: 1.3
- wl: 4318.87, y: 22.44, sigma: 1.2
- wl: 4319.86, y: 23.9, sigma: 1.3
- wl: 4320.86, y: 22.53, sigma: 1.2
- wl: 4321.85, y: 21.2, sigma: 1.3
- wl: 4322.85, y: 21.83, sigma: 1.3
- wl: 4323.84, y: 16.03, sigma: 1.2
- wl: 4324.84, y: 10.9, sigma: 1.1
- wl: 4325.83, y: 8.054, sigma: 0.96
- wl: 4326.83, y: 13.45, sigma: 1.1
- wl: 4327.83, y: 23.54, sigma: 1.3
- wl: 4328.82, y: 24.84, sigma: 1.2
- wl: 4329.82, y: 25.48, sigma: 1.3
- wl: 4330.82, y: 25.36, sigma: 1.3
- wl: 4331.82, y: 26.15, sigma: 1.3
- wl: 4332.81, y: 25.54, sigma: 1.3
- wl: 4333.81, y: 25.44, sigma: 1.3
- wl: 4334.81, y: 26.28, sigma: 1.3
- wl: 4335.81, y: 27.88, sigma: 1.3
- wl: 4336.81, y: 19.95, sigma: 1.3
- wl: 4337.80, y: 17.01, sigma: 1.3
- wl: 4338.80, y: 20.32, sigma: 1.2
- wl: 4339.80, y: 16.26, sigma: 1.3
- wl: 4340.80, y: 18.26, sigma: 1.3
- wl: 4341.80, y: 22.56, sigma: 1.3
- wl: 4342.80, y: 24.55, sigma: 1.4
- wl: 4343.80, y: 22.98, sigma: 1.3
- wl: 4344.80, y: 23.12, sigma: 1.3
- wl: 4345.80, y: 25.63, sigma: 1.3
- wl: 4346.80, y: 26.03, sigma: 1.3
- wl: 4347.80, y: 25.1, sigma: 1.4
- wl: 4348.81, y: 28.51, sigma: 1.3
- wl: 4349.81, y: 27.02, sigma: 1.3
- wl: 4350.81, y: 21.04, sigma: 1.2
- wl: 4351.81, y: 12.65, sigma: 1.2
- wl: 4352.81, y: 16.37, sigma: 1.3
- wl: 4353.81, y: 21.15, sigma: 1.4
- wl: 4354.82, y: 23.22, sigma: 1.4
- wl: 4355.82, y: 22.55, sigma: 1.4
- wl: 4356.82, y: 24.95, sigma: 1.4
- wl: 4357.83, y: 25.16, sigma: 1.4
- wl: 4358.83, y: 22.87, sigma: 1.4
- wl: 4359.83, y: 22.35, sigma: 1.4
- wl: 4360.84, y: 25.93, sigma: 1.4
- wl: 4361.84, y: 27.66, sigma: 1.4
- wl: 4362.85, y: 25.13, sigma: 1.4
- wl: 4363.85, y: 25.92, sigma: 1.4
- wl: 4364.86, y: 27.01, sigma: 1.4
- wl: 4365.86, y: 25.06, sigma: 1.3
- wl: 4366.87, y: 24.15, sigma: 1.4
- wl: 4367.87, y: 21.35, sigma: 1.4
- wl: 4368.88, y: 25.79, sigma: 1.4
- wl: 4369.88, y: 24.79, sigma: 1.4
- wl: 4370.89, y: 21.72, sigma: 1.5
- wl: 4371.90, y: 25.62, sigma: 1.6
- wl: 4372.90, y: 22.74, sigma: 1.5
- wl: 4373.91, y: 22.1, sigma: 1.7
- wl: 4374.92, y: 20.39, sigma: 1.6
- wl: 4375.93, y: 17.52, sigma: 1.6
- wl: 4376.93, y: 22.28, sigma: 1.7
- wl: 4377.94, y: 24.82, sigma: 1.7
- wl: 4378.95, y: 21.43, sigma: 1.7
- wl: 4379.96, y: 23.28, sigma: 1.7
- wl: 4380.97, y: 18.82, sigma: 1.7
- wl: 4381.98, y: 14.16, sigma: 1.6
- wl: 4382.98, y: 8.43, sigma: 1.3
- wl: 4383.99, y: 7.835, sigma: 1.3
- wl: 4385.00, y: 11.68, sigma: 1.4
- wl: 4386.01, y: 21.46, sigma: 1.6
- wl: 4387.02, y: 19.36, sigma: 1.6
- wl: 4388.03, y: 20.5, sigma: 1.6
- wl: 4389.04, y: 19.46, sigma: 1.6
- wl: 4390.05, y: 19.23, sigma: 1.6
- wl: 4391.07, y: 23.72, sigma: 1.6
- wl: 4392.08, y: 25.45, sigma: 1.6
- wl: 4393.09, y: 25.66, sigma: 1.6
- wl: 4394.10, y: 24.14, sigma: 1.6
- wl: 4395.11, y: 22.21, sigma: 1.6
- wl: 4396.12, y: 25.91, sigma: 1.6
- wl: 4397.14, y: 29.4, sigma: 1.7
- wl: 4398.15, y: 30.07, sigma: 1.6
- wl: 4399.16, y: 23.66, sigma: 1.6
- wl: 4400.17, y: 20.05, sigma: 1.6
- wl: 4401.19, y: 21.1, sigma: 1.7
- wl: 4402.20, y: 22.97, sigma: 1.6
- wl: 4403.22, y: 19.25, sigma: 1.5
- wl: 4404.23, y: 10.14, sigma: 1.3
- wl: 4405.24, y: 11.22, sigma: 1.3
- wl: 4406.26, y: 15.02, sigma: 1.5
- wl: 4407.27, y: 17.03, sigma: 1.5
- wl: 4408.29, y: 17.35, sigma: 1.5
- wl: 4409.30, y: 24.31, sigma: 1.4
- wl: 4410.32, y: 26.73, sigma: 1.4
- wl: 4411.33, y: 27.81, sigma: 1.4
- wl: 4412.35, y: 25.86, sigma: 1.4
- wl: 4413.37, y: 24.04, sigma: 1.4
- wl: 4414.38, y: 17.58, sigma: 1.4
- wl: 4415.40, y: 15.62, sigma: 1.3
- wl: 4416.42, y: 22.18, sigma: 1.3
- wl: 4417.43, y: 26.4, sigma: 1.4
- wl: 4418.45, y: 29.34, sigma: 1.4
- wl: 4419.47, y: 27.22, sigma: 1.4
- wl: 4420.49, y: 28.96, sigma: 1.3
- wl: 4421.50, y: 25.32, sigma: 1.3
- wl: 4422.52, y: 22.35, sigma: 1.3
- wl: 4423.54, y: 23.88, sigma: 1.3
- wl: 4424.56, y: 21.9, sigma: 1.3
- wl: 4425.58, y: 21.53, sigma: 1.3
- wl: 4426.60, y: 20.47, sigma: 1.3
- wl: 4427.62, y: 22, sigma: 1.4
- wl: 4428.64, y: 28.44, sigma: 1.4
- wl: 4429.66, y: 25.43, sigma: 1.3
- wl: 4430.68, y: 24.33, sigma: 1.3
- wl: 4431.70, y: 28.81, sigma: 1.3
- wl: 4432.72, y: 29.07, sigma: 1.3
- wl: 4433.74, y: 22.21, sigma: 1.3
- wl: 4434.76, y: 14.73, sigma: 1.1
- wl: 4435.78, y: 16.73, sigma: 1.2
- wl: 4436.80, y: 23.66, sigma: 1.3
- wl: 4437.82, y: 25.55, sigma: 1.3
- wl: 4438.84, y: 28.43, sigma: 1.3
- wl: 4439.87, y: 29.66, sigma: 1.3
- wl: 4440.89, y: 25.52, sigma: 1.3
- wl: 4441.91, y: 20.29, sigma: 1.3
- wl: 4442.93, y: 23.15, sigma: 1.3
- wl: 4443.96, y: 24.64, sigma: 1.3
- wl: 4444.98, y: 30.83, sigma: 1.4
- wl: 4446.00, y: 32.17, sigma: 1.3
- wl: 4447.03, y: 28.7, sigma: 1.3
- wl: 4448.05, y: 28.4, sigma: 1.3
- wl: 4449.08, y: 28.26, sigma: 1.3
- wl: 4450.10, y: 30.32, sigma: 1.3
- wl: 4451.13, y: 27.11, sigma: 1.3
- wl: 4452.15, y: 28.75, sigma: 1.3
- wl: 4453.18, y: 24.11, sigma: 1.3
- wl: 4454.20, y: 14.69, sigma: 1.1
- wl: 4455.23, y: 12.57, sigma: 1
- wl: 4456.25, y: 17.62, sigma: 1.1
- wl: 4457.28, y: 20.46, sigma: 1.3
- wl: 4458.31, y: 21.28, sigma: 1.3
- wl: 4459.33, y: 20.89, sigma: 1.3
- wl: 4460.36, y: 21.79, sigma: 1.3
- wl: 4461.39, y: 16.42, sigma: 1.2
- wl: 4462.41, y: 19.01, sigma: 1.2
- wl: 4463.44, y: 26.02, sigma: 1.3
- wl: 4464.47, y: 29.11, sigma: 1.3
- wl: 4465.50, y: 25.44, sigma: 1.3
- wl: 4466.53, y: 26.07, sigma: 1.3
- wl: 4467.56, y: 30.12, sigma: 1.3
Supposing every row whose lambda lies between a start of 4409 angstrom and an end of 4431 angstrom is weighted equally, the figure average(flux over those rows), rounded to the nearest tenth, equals 24.2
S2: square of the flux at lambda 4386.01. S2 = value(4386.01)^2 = 461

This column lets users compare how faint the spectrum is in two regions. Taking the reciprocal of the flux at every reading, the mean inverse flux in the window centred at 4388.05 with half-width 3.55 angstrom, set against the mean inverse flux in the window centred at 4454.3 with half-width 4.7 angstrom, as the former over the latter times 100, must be 109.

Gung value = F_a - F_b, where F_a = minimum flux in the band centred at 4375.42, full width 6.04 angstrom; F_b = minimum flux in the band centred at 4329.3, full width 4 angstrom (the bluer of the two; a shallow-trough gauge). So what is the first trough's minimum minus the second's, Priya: -6.0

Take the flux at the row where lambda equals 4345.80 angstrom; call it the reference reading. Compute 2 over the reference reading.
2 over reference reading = 0.078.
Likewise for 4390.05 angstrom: 0.104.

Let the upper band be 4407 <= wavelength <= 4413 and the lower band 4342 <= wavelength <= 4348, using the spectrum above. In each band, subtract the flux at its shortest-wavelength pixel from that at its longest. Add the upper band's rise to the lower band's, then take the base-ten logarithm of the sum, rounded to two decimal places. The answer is 0.97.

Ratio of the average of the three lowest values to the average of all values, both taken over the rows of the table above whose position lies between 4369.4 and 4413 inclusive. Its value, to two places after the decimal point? 0.42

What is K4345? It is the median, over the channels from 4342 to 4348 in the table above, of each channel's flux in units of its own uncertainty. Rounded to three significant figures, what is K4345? 17.9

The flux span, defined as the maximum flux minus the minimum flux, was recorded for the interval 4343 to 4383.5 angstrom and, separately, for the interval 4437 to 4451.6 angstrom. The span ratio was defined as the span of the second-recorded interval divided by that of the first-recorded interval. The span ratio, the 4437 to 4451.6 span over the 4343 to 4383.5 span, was 0.59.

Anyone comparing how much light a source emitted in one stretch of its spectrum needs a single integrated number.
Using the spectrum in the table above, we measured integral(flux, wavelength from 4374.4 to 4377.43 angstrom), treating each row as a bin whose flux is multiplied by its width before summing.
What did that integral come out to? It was 61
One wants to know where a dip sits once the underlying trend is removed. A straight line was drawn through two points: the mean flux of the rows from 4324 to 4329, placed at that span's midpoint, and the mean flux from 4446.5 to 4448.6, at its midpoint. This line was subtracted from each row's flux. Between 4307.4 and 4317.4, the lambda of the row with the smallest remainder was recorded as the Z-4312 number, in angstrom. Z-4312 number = 4307.94 angstrom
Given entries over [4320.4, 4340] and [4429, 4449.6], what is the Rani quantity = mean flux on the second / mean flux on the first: 1.22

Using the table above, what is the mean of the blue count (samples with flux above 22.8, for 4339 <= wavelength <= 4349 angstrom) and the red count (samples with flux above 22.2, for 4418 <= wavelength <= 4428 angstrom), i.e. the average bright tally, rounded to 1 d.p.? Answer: 6.5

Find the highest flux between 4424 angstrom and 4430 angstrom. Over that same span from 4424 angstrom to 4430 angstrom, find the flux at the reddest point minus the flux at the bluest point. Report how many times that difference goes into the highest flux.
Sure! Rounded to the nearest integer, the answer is 8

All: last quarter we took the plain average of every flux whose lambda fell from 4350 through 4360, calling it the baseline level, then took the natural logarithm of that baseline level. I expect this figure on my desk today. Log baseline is 3.06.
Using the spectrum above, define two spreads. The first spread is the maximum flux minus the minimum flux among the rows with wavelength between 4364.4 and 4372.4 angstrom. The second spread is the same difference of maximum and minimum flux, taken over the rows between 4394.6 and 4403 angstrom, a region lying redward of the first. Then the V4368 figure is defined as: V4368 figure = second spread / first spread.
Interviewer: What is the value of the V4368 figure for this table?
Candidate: 1.8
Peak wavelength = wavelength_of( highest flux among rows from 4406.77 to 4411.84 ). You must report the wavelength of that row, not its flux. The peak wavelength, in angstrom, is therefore 4411.33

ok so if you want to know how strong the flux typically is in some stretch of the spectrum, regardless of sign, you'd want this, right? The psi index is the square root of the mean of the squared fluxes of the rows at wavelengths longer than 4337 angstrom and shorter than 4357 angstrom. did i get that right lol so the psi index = 22.3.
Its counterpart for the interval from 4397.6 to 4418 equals 21.6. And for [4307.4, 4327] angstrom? 18.6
